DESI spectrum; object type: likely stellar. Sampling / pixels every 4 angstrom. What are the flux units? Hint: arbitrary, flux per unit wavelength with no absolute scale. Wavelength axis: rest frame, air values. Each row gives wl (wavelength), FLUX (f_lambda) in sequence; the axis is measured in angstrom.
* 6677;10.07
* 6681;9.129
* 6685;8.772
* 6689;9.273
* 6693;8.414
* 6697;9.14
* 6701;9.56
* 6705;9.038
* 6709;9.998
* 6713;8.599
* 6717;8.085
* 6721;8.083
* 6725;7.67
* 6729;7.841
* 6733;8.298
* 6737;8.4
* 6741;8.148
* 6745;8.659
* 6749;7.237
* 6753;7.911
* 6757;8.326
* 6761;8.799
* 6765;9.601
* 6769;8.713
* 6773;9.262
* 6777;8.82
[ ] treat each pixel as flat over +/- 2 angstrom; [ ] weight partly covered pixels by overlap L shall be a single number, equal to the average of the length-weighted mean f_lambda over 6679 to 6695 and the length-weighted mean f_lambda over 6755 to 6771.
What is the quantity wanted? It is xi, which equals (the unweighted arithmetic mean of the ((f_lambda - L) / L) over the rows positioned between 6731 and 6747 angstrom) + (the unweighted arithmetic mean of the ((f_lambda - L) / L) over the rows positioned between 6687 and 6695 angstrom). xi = -0.06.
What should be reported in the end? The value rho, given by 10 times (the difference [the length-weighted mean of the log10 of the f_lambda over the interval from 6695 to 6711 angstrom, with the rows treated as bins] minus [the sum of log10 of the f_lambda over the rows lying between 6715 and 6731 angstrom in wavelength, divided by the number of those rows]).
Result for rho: 0.76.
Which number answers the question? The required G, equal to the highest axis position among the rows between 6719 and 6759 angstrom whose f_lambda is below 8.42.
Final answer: 6757 angstrom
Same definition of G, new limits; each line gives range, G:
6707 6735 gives 6733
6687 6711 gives 6693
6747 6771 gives 6757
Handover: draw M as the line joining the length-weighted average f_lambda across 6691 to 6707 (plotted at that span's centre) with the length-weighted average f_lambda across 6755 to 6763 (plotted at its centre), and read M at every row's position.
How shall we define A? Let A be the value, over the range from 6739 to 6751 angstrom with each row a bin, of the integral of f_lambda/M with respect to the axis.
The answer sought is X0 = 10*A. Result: 111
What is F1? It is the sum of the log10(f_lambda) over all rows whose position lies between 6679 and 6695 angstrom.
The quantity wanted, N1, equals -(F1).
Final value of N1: -3.80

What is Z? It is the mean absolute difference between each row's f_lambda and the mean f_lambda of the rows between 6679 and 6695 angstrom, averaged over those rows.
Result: 0.30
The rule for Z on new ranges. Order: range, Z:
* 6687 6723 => 0.55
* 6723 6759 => 0.35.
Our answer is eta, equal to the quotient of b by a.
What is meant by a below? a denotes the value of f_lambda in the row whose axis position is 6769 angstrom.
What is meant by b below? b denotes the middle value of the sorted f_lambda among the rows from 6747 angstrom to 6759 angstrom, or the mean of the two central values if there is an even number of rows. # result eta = 0.91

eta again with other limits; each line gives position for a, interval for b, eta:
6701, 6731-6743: 0.87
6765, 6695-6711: 0.97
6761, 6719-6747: 0.93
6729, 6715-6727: 1.03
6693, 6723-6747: 0.98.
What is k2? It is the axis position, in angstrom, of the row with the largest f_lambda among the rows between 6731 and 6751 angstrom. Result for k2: 6745 angstrom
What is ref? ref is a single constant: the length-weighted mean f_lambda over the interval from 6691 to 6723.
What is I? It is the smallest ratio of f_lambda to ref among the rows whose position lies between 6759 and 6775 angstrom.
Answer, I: 0.98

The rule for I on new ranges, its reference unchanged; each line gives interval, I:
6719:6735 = 0.87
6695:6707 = 1.02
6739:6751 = 0.82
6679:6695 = 0.95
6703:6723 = 0.91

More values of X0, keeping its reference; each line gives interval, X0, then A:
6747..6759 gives 109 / 10.9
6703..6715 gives 123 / 12.3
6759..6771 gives 127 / 12.7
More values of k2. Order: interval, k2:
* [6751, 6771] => 6765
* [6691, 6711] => 6709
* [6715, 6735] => 6733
